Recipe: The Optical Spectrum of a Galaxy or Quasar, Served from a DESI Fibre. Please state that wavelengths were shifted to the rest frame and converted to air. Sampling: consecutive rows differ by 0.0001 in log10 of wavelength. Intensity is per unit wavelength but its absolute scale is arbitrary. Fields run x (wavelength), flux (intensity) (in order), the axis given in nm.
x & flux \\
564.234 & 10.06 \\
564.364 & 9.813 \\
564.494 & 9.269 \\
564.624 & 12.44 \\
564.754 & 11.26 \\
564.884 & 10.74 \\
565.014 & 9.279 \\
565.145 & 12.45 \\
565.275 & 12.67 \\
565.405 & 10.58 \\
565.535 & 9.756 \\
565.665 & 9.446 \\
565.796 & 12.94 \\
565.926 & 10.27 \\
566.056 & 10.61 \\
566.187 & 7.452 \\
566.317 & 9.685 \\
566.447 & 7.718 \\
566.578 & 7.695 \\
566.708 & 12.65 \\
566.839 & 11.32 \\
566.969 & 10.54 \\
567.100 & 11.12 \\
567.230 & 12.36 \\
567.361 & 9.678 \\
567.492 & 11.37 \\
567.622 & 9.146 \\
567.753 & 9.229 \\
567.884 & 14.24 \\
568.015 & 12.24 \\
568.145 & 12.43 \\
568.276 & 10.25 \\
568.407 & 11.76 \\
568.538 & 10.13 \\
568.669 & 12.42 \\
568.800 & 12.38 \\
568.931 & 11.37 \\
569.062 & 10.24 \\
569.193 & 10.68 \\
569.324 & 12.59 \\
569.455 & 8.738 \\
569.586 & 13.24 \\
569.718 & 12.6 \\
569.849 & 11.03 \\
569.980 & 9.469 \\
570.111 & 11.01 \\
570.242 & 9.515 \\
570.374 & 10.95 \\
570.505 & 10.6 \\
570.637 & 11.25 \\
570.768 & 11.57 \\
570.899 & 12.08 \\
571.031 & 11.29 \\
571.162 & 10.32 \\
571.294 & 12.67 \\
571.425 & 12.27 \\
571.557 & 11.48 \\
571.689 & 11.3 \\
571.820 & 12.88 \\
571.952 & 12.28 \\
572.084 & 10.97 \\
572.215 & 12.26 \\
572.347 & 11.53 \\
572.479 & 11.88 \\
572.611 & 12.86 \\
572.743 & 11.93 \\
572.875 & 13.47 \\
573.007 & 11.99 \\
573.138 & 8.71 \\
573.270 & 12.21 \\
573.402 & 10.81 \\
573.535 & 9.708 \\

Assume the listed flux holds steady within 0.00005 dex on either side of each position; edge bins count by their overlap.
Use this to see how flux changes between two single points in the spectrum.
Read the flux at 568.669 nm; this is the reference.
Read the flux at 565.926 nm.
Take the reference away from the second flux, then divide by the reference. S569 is -0.17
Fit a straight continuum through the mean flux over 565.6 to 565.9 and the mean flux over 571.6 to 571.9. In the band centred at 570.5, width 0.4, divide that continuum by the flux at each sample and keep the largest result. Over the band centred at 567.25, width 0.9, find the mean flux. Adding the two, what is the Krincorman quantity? 11.9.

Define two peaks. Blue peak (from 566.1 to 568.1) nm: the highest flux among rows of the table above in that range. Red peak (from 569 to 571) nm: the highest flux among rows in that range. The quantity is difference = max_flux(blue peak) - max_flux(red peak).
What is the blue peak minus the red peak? 1.0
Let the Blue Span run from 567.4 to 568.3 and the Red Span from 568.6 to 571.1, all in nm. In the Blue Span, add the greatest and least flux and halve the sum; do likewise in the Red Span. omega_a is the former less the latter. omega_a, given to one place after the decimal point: 0.7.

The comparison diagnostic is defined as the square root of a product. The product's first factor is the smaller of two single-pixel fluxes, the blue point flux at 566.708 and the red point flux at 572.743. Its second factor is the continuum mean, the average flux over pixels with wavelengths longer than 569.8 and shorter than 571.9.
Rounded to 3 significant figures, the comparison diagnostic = 11.6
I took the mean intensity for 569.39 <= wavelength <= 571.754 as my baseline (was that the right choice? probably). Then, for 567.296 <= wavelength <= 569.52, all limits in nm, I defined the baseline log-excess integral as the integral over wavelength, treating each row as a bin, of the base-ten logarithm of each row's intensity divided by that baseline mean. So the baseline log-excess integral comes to -0.015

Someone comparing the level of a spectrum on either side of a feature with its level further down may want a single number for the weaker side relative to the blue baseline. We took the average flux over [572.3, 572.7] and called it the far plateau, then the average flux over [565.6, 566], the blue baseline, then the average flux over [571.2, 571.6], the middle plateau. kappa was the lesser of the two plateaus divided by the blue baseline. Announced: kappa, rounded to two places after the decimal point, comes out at 1.11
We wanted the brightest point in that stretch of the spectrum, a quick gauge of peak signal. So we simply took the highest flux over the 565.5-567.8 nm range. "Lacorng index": 12.94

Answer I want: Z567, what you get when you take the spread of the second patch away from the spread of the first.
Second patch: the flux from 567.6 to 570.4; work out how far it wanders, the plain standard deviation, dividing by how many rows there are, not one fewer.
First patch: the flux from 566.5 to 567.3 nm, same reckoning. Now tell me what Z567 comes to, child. 0.17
